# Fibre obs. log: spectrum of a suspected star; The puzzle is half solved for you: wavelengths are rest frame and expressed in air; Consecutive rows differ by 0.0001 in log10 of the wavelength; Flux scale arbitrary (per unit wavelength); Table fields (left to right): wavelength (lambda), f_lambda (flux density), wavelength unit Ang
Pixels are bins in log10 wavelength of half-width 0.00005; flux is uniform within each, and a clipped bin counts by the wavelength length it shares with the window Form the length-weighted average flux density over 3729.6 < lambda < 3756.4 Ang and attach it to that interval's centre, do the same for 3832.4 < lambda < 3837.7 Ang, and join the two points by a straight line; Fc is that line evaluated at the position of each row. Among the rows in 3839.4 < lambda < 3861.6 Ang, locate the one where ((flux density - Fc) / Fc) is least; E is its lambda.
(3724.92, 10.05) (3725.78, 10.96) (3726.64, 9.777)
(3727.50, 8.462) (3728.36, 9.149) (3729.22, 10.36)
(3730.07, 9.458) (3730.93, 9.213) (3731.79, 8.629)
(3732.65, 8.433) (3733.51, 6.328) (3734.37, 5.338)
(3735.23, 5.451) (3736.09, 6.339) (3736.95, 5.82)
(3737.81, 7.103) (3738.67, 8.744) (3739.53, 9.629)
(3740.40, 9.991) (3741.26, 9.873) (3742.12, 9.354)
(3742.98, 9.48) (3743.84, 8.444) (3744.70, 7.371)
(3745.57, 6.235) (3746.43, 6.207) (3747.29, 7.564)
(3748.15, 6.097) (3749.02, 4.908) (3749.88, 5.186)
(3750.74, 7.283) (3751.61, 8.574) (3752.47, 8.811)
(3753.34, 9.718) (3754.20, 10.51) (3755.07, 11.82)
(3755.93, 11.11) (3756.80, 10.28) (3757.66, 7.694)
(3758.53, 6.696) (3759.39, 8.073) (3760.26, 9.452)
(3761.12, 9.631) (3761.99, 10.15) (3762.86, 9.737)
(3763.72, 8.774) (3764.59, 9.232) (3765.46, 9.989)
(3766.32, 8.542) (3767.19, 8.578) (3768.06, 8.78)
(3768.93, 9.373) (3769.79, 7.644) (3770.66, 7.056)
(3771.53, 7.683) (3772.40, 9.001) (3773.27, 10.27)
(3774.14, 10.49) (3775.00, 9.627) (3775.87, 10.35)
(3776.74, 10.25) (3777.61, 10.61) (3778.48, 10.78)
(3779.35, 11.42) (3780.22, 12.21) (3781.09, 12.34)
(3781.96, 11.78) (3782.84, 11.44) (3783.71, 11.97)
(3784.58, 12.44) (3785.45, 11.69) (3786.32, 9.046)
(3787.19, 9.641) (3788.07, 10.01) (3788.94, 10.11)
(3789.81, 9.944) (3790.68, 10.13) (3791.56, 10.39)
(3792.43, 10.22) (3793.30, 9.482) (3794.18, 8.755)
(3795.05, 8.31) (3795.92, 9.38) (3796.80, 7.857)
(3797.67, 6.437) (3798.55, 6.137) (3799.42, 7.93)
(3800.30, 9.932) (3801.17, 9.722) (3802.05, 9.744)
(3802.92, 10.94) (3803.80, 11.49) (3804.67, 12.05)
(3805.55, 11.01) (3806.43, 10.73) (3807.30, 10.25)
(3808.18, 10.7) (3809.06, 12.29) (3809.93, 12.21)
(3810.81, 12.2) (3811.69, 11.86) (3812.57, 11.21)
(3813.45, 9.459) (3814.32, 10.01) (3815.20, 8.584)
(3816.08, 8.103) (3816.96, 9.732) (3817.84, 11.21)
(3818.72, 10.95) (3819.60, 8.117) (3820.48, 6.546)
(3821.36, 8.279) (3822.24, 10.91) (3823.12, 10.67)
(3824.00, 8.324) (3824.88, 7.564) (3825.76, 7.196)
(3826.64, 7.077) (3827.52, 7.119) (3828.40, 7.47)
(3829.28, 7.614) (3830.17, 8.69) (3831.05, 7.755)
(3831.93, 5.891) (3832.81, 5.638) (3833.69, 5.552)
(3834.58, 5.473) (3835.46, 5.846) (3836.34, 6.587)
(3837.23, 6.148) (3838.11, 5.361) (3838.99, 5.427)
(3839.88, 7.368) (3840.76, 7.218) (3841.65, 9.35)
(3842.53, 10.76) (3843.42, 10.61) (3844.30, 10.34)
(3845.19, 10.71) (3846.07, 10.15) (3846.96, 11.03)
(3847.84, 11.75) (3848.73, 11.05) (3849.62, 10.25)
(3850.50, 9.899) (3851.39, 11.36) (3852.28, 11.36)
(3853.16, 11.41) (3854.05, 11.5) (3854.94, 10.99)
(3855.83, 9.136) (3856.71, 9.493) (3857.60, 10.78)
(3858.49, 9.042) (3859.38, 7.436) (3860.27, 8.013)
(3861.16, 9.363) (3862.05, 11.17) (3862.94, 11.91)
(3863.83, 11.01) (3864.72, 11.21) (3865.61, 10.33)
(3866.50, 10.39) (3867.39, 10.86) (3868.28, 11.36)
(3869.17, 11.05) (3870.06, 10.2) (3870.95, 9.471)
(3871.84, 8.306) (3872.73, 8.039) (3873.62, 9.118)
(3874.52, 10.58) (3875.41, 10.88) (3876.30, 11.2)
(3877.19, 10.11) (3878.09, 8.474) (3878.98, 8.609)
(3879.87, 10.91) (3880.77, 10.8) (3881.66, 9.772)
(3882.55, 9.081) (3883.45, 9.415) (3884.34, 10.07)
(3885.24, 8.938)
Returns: 3840.76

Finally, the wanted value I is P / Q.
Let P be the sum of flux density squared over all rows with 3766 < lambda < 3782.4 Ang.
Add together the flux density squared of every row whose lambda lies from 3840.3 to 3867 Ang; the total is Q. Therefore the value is 0.6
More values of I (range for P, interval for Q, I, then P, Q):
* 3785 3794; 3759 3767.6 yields 1.2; 1018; 854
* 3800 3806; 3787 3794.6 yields 0.9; 806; 876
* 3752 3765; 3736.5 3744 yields 1.9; 1363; 699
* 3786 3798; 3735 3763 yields 0.5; 1218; 2374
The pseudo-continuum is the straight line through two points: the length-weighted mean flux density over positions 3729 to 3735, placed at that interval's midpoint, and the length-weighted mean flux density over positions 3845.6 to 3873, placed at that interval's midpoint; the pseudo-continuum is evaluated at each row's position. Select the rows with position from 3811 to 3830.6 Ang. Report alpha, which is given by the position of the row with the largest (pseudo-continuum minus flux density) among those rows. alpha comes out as 3820.48 Ang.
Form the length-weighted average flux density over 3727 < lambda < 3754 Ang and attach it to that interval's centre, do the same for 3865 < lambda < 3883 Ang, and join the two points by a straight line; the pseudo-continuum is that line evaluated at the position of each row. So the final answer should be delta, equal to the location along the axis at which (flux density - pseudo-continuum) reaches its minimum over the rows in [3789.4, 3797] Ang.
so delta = 3796.80 Ang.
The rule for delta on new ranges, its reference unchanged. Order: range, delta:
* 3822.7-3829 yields 3826.64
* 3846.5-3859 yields 3858.49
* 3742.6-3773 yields 3749.02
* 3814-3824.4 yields 3820.48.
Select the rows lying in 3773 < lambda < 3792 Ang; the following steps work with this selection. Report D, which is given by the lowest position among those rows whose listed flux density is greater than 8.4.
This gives 3773.27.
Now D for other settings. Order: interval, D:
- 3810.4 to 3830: 3810.81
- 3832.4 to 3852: 3841.65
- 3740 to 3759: 3740.40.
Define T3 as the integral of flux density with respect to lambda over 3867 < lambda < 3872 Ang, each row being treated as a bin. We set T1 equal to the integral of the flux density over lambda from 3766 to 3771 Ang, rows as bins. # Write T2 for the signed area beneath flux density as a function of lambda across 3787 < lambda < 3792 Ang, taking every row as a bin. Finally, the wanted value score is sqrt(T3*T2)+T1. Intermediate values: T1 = 42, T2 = 50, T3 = 52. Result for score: 93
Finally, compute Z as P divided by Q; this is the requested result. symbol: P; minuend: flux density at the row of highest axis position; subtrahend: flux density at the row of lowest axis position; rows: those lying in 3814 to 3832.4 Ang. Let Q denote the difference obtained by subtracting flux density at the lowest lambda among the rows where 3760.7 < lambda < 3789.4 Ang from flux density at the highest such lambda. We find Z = -9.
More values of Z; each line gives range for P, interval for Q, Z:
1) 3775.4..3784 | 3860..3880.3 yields 1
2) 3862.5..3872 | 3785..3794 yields 2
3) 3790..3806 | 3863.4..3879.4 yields 0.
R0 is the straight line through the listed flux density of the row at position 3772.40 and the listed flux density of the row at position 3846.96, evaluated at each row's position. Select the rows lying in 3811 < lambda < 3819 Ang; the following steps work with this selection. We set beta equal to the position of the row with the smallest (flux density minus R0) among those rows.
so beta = 3816.08 Ang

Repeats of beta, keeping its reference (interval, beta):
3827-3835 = 3834.58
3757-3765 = 3758.53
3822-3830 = 3826.64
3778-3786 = 3778.48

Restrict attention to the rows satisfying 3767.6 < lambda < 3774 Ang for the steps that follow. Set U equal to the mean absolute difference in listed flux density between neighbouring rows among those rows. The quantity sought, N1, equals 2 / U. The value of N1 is 2.0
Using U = 1.02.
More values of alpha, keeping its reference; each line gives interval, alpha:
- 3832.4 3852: 3838.11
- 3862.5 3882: 3872.73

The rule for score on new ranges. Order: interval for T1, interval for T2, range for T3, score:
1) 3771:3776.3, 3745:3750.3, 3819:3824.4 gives 90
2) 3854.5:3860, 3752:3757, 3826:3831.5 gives 98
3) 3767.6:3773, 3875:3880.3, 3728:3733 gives 94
